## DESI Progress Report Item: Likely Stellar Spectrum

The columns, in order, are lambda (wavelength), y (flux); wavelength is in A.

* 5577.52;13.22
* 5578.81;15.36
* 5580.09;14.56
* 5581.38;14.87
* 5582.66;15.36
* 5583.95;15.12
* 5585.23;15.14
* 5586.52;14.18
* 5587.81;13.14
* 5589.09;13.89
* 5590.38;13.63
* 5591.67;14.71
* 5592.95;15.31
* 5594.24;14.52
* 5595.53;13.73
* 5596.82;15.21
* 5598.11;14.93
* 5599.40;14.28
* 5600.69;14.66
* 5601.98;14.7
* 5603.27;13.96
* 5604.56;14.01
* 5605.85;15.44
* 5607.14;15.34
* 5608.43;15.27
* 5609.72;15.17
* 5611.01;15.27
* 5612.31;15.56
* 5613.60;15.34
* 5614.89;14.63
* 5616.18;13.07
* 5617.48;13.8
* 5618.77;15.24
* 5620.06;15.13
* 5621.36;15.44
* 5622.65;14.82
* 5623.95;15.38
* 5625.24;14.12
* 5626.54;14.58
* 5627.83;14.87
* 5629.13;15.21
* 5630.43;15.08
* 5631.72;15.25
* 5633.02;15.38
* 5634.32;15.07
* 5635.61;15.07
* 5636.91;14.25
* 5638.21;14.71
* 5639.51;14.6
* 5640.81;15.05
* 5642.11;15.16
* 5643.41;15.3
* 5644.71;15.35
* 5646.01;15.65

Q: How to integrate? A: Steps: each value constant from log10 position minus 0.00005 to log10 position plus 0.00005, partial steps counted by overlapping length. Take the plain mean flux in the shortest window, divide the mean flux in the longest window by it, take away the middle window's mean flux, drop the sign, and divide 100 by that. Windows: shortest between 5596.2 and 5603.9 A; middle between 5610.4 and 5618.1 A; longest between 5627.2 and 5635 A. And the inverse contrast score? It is 7.37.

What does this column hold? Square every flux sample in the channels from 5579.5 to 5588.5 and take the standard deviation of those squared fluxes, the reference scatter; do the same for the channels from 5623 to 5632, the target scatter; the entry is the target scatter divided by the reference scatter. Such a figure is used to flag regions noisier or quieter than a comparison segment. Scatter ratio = 0.60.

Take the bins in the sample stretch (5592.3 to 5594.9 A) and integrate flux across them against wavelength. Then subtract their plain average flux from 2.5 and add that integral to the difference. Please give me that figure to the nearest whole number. 26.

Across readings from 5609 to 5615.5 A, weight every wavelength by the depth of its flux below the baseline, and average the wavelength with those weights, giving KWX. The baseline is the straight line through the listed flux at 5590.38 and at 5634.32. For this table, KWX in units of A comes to 5611.9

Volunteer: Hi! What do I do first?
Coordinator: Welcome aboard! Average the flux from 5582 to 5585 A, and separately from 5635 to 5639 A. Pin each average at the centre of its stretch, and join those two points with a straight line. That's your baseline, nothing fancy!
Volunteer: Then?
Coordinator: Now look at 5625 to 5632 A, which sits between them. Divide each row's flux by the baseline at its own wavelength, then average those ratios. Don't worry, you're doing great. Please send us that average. 1.01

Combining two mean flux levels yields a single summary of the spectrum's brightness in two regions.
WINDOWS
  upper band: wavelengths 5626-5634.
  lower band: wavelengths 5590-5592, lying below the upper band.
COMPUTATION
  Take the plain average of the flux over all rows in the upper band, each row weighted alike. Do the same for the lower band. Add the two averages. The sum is 29.2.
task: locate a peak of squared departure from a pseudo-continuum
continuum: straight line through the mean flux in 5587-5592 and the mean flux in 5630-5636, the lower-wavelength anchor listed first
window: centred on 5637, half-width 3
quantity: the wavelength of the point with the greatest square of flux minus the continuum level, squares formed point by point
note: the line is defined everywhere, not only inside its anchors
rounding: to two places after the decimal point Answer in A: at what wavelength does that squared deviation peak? 5636.91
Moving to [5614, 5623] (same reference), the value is 5616.18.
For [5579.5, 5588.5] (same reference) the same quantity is 5582.66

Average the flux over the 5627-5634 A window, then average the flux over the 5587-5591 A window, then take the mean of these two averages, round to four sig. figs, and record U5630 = 14.36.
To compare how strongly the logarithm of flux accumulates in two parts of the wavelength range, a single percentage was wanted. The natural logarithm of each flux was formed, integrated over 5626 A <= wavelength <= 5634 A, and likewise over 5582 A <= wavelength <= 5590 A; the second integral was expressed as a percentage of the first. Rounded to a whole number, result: 98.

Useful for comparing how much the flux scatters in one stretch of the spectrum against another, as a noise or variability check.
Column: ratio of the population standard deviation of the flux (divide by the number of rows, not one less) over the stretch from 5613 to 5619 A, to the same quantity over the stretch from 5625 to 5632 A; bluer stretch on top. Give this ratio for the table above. 2.2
